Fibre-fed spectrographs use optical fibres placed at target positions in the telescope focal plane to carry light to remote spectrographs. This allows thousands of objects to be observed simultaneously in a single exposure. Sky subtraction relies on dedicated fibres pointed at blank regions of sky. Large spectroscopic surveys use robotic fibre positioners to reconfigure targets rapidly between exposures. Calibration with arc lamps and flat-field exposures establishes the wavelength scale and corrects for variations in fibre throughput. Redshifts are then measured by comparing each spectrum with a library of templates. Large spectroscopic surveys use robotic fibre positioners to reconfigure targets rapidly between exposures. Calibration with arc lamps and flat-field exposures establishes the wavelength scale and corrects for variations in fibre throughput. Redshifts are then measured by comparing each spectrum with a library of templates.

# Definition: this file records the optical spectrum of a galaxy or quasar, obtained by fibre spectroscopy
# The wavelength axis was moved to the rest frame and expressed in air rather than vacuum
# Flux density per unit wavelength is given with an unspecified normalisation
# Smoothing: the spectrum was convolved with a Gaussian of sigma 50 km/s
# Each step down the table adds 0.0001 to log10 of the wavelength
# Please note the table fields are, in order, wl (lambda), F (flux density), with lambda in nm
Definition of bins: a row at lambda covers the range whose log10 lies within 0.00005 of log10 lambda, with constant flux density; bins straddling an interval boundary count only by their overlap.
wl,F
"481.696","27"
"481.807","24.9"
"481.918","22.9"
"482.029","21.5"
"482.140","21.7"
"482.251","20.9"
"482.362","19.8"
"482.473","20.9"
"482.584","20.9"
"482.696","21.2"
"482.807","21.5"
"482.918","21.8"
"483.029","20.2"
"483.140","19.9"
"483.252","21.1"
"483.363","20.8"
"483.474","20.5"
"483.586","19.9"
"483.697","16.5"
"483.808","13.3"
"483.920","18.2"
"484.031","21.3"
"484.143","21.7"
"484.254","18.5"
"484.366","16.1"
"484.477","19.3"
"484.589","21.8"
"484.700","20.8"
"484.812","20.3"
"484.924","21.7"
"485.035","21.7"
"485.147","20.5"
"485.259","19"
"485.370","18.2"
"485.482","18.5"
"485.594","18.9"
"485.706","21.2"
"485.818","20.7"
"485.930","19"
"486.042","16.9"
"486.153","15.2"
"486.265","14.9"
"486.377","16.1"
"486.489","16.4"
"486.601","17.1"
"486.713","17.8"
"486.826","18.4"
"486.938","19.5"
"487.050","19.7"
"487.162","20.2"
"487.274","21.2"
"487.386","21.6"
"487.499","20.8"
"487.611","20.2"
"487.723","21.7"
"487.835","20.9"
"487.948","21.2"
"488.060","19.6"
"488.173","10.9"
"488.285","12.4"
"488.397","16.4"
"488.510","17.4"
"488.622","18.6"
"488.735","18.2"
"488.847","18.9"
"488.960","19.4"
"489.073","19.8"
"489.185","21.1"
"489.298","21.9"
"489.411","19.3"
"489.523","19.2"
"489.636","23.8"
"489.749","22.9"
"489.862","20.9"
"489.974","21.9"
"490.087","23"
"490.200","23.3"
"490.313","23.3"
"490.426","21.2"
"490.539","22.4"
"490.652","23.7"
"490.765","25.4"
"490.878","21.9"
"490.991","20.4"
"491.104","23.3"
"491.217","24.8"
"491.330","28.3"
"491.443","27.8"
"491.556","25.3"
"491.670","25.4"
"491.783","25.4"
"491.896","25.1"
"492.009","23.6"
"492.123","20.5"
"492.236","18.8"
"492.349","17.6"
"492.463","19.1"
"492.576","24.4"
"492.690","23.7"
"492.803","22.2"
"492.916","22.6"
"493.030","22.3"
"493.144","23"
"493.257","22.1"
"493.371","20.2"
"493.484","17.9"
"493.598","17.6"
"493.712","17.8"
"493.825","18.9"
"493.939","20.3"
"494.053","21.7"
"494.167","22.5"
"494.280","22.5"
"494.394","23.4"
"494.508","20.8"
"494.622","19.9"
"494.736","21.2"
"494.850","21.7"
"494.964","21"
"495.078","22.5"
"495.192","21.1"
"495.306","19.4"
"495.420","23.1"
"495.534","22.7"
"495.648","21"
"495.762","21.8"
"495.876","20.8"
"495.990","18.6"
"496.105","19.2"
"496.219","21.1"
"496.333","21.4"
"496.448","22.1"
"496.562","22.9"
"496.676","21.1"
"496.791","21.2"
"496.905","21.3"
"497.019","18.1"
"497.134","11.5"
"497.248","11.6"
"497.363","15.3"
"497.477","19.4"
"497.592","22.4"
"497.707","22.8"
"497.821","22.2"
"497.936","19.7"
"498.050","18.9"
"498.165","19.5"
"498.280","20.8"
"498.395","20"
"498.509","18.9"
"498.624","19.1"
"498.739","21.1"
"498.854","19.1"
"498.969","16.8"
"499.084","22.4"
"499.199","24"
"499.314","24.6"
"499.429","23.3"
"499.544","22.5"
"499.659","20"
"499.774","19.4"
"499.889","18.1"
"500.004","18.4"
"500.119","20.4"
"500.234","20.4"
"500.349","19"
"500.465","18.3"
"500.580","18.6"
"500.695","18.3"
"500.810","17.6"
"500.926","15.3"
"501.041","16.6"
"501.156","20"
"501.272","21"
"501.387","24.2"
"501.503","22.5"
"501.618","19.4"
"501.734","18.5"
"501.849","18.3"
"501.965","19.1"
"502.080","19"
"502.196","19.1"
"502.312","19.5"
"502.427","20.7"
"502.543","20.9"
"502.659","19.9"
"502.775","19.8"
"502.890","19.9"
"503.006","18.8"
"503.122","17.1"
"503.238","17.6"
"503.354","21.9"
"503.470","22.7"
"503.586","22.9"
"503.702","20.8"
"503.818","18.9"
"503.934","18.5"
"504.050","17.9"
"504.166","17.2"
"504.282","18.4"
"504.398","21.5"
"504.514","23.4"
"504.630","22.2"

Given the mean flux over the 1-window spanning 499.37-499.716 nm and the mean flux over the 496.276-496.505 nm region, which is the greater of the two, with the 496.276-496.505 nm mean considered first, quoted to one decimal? 21.9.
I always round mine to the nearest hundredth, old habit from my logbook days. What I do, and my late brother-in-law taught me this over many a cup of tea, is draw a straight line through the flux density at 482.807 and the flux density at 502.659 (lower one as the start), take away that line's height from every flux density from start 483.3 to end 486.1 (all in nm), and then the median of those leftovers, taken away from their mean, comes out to -0.40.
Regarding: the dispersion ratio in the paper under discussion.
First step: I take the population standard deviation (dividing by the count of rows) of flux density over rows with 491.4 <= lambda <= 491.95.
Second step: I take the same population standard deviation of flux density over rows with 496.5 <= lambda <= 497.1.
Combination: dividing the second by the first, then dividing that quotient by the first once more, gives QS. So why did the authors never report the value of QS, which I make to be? 1.5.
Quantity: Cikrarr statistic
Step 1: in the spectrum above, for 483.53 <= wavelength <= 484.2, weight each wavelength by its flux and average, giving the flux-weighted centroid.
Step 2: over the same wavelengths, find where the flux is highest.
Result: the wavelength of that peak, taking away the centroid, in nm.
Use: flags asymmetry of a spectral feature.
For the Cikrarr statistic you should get 0.26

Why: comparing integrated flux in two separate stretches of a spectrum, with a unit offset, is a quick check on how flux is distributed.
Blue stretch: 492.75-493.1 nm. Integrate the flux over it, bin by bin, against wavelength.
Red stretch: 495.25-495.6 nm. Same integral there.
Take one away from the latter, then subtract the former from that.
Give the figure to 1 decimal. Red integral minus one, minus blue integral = -1.2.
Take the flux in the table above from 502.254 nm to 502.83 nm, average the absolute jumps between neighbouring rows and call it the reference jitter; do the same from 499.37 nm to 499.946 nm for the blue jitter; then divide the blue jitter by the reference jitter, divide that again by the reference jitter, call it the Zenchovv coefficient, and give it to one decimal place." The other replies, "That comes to 3.3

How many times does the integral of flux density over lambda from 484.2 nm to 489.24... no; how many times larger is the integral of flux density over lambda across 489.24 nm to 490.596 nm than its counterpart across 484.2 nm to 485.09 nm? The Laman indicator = 1.7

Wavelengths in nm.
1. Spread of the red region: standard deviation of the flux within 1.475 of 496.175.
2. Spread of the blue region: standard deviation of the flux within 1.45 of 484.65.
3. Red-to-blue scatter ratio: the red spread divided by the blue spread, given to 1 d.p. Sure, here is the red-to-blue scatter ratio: 1.5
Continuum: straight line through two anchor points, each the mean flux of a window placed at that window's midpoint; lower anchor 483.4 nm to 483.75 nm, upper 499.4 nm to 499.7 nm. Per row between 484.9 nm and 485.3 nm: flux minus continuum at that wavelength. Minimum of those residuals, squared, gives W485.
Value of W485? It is 0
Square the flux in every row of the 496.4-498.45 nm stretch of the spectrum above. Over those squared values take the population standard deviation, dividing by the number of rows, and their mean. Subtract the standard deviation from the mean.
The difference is 275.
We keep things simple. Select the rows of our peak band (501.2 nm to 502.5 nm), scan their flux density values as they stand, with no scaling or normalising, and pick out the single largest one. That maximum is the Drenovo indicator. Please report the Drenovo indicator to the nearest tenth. 24.2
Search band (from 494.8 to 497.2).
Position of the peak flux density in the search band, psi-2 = 495.420 nm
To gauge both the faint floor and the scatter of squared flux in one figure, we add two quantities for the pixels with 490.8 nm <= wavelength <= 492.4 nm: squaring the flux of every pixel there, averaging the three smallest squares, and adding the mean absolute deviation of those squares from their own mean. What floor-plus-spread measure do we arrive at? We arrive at 479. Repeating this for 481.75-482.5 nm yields 476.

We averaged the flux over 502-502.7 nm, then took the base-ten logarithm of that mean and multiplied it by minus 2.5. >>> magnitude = -3.24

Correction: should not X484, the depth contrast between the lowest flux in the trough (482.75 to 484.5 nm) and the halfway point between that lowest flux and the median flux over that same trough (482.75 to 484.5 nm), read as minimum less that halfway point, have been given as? -3.4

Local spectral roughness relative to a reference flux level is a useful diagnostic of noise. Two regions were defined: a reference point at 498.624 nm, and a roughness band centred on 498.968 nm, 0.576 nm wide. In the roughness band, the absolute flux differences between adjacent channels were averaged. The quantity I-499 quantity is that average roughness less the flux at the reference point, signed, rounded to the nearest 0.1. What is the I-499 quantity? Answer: -16.2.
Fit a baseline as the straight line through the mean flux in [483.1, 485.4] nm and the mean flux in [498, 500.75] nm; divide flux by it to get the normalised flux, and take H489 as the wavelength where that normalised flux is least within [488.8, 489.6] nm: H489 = 488.847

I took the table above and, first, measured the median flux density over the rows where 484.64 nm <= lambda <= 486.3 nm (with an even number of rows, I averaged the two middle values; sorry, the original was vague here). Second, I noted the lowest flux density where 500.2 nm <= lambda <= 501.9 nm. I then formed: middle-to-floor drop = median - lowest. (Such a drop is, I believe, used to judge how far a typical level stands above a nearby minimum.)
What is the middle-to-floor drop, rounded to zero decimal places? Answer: 4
